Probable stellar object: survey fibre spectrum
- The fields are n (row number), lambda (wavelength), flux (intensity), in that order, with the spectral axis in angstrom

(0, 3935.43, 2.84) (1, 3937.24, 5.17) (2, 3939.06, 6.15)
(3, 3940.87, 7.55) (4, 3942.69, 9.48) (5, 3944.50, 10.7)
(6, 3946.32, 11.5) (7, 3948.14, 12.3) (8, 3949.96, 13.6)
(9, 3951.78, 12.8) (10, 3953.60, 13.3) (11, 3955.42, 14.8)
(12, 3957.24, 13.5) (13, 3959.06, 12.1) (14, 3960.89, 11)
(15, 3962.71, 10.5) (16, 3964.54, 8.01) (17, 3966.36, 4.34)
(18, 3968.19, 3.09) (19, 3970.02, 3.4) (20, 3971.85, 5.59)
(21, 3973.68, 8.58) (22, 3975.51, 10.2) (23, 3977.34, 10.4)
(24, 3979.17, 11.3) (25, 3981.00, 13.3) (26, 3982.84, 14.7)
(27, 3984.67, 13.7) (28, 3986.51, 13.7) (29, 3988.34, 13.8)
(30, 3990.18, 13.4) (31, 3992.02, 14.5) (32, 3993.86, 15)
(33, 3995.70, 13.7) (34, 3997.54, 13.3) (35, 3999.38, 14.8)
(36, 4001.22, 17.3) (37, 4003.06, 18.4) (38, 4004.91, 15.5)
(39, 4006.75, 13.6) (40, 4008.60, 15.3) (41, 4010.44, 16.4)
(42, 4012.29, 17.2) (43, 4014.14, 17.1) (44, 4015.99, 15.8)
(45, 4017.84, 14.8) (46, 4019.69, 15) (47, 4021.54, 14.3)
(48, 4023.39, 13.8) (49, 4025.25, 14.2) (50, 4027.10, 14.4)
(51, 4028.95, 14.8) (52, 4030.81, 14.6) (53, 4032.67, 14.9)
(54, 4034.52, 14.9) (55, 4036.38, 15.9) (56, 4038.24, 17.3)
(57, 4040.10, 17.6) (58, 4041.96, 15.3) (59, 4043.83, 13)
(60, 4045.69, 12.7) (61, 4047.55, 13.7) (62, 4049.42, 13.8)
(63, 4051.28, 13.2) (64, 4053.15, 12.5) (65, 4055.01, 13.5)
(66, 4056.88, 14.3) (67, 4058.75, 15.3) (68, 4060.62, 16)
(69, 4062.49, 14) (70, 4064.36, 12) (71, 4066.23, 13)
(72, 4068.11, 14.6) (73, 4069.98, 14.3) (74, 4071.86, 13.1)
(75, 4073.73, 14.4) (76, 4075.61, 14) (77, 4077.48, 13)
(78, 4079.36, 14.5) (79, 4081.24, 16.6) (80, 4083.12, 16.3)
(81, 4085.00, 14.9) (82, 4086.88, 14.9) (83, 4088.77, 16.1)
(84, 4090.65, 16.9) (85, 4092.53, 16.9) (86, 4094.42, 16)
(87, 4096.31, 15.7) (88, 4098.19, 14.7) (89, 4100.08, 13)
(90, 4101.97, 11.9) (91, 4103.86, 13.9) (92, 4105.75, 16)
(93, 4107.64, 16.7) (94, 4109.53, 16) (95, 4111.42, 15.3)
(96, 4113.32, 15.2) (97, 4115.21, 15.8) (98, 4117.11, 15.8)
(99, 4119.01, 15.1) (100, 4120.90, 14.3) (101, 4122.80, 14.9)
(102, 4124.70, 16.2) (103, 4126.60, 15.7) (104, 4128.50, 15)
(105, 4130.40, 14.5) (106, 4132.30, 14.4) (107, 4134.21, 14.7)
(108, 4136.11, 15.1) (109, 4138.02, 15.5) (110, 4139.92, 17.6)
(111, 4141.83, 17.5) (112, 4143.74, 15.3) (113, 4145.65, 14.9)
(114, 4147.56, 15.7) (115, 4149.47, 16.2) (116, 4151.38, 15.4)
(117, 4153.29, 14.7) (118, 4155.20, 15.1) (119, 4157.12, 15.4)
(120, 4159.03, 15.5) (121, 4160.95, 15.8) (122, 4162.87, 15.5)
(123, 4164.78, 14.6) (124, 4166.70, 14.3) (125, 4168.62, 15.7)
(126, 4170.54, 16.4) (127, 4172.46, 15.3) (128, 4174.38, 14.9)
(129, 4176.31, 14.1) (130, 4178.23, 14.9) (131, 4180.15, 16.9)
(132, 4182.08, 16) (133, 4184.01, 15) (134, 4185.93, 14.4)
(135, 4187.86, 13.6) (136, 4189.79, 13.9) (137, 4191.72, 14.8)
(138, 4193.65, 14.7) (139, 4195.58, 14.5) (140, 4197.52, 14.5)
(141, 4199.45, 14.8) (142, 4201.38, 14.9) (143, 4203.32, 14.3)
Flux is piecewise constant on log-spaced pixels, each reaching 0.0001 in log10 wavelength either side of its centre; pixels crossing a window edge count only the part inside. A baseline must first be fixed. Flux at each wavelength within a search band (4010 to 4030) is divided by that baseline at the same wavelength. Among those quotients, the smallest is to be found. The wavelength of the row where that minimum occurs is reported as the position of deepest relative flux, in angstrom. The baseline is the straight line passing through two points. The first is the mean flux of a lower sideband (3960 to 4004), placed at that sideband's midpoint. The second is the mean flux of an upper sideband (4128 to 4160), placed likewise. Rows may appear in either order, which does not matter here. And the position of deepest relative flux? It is 4023.39 angstrom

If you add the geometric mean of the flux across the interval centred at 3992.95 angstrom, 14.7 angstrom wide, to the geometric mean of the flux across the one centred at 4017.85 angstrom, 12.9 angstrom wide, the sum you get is 29.4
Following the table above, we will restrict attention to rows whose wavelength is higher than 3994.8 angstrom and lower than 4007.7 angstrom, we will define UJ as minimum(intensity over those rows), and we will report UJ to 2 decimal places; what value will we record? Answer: 13.30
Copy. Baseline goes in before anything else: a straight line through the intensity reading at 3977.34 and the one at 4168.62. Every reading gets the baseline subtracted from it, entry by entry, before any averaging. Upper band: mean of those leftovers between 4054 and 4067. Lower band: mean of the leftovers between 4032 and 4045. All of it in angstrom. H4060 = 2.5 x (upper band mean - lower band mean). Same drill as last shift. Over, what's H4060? -5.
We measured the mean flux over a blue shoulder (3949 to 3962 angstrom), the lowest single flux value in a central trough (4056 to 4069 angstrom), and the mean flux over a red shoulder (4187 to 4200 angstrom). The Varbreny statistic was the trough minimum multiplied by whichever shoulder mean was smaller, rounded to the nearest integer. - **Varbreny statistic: 156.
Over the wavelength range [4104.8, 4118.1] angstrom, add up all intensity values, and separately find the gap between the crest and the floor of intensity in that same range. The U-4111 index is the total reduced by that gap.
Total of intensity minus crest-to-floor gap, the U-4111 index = 109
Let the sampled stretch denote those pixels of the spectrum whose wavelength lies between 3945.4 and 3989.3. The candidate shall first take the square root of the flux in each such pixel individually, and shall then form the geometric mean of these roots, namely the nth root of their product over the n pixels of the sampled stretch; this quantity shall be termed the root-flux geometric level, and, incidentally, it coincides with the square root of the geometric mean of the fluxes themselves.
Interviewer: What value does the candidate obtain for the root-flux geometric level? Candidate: 3.16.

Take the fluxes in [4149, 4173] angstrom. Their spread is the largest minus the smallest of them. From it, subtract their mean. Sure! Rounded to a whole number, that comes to -13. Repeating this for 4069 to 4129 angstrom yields -10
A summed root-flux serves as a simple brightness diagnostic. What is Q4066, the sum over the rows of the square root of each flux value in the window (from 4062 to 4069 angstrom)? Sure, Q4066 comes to 14.6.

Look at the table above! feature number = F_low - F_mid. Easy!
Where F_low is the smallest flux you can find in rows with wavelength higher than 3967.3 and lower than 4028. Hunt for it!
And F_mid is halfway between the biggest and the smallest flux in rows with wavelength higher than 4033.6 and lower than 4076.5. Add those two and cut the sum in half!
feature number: -12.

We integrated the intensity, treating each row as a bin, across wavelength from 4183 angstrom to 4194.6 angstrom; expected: 167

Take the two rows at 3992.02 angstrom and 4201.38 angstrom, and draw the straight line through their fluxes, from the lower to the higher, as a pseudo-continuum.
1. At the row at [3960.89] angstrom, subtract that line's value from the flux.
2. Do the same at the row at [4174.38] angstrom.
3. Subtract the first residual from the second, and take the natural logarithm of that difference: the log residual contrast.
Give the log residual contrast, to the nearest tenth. 1.3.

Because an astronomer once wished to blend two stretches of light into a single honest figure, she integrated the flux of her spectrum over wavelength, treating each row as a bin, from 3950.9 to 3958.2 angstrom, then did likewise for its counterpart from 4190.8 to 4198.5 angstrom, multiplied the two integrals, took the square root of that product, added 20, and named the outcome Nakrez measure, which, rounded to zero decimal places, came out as 126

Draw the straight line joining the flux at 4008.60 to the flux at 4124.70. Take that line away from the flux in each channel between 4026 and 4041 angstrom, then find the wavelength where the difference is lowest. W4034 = 4027.10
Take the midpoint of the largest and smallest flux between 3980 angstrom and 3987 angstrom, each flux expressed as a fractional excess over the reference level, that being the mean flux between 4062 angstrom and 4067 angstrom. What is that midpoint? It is 0.08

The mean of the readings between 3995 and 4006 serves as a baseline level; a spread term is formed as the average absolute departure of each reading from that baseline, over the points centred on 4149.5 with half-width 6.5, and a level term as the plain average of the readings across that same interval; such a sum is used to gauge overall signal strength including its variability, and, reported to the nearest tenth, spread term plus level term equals 15.8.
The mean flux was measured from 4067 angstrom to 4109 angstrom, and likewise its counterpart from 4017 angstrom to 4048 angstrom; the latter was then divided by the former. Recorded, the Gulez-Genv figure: 0.99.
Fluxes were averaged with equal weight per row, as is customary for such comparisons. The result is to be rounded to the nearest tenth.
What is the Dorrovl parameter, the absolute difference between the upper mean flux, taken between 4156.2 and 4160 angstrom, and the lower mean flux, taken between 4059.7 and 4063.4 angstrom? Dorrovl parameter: 0.4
